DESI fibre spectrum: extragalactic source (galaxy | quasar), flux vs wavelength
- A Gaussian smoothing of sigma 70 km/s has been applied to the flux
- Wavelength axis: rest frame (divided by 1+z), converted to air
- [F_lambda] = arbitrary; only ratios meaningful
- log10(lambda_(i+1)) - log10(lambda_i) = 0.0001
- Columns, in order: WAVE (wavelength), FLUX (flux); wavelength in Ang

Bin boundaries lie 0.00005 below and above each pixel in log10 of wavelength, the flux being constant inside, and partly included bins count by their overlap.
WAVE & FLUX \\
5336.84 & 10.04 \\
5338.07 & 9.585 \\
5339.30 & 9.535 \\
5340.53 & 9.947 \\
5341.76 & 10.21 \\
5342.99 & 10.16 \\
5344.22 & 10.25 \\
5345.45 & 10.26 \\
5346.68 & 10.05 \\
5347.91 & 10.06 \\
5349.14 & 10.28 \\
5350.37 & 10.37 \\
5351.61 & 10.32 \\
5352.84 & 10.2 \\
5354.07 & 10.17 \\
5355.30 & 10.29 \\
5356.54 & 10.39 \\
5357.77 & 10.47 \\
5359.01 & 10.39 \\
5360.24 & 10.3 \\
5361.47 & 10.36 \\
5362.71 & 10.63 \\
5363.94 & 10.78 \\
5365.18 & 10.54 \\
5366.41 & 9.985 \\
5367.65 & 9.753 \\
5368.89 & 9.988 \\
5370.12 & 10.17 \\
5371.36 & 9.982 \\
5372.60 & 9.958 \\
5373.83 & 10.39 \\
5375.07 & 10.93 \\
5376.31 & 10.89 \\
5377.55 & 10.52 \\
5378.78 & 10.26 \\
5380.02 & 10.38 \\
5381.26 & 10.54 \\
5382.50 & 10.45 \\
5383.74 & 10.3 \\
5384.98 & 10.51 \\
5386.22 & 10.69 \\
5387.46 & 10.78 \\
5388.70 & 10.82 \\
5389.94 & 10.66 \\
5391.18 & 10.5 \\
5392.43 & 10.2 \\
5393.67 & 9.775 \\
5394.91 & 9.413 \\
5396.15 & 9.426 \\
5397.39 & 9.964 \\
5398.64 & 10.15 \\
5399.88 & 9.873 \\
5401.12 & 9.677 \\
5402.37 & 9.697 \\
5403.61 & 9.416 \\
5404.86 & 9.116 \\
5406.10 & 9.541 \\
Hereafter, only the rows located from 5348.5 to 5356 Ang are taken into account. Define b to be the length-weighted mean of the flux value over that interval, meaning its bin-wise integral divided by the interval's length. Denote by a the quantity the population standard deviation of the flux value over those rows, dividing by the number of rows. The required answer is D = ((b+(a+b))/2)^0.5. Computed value 3.21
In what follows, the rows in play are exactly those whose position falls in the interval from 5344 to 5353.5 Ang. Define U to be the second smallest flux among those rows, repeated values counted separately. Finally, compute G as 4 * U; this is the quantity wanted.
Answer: 40.2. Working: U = 10.06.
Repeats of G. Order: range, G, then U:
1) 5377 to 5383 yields 41.5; 10.38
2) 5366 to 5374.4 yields 39.8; 9.958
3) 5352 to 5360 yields 40.8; 10.2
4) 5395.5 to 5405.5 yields 37.7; 9.416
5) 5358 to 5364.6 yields 41.4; 10.36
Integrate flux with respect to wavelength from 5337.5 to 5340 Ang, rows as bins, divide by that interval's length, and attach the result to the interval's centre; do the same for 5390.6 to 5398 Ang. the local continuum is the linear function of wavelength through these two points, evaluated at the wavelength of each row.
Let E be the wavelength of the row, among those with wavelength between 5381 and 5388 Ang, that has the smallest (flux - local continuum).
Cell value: 5383.74 Ang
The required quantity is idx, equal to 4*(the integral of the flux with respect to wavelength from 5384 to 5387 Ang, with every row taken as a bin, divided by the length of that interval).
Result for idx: 42.3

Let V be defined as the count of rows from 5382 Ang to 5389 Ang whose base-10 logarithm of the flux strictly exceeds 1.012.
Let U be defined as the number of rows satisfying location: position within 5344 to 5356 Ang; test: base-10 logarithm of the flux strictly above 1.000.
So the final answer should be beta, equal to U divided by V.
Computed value 1.7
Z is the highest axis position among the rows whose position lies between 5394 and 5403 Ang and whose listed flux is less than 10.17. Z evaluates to 5402.37 Ang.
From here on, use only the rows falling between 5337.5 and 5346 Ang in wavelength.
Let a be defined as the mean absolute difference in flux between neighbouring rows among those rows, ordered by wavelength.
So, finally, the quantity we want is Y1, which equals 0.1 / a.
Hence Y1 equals 0.7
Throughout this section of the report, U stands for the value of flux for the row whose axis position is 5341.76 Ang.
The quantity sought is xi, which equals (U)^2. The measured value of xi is 104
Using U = 10.21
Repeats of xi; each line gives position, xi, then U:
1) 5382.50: 109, 10.45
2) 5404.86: 83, 9.116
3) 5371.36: 100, 9.982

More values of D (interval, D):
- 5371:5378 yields 3.26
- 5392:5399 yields 3.16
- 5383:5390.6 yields 3.27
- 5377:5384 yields 3.24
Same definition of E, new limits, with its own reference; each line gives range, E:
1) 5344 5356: 5346.68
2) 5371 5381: 5372.60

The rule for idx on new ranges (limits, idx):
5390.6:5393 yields 41.3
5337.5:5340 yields 38.3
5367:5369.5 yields 39.4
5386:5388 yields 43.0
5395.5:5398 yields 38.8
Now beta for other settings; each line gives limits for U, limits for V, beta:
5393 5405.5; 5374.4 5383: 0.2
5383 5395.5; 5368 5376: 4.0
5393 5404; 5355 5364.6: 0.1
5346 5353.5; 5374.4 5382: 1.2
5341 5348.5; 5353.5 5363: 0.9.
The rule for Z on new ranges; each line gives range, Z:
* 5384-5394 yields 5393.67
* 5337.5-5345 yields 5342.99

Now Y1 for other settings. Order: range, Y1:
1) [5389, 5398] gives 0.3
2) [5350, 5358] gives 1.2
